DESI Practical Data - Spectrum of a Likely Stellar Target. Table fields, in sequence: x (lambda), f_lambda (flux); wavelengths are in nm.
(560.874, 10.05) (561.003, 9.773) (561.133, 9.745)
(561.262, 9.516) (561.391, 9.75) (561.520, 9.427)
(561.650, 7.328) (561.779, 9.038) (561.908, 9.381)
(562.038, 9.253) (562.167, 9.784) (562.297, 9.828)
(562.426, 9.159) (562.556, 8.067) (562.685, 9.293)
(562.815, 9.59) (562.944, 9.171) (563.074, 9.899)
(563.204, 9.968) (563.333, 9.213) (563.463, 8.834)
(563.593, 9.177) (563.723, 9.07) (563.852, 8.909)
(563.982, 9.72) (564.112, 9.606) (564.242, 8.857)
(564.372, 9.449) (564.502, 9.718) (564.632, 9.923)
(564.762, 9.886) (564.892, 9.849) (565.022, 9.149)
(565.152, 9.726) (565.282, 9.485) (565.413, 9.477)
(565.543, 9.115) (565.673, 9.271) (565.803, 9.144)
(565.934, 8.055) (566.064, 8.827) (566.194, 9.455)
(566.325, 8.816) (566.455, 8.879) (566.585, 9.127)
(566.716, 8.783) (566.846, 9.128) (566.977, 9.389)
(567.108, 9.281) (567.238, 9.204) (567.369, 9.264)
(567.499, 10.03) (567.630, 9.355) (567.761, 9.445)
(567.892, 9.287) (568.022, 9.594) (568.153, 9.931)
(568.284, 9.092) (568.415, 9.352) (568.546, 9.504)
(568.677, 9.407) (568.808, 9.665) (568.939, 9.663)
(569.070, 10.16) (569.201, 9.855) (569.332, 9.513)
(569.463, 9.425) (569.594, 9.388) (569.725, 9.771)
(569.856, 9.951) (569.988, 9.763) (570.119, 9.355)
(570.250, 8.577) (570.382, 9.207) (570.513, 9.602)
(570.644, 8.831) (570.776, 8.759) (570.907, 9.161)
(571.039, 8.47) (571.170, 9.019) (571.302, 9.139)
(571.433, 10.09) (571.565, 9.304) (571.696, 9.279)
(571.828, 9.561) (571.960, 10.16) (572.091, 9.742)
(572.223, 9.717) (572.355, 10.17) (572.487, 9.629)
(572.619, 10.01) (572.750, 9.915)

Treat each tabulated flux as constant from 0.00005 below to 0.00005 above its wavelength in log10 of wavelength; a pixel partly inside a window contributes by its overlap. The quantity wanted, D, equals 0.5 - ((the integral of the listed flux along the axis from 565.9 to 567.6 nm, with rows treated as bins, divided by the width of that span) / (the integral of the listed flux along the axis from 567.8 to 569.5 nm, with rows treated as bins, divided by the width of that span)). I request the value -0.45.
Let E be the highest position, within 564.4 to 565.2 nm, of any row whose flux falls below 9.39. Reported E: 565.022 nm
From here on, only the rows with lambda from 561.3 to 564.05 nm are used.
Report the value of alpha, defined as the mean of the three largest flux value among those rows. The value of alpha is 9.9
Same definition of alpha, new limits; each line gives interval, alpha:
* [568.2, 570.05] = 10.0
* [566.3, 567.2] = 9.3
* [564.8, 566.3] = 9.7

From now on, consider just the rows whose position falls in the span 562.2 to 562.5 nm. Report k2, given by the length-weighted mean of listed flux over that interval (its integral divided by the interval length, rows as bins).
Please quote 9.47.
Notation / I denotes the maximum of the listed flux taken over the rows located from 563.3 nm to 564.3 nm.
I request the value 9.72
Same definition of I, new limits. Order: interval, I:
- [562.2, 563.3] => 9.968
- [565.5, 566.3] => 9.455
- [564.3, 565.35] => 9.923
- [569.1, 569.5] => 9.855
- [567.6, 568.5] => 9.931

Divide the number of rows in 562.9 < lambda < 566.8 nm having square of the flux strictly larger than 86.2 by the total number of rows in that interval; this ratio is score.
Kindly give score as 0.43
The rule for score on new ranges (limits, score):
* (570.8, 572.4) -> 0.58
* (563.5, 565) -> 0.64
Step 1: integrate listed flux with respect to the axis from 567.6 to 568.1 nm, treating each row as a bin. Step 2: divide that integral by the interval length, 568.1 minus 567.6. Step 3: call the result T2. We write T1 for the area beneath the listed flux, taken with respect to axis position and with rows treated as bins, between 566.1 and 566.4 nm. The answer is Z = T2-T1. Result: 6.7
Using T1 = 2.7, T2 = 9.4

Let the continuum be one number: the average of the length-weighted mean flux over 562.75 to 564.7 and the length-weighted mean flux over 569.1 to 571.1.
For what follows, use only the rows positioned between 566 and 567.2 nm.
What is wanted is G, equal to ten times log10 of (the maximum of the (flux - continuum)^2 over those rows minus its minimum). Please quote -4.7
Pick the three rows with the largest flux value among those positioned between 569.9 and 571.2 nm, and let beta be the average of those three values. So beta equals 9.57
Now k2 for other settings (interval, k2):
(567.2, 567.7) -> 9.47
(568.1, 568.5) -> 9.44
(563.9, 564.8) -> 9.57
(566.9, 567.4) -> 9.27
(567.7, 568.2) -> 9.56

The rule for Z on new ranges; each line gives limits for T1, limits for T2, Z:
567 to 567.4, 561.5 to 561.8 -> 4.7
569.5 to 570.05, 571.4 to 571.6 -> 4.3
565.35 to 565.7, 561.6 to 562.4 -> 5.9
